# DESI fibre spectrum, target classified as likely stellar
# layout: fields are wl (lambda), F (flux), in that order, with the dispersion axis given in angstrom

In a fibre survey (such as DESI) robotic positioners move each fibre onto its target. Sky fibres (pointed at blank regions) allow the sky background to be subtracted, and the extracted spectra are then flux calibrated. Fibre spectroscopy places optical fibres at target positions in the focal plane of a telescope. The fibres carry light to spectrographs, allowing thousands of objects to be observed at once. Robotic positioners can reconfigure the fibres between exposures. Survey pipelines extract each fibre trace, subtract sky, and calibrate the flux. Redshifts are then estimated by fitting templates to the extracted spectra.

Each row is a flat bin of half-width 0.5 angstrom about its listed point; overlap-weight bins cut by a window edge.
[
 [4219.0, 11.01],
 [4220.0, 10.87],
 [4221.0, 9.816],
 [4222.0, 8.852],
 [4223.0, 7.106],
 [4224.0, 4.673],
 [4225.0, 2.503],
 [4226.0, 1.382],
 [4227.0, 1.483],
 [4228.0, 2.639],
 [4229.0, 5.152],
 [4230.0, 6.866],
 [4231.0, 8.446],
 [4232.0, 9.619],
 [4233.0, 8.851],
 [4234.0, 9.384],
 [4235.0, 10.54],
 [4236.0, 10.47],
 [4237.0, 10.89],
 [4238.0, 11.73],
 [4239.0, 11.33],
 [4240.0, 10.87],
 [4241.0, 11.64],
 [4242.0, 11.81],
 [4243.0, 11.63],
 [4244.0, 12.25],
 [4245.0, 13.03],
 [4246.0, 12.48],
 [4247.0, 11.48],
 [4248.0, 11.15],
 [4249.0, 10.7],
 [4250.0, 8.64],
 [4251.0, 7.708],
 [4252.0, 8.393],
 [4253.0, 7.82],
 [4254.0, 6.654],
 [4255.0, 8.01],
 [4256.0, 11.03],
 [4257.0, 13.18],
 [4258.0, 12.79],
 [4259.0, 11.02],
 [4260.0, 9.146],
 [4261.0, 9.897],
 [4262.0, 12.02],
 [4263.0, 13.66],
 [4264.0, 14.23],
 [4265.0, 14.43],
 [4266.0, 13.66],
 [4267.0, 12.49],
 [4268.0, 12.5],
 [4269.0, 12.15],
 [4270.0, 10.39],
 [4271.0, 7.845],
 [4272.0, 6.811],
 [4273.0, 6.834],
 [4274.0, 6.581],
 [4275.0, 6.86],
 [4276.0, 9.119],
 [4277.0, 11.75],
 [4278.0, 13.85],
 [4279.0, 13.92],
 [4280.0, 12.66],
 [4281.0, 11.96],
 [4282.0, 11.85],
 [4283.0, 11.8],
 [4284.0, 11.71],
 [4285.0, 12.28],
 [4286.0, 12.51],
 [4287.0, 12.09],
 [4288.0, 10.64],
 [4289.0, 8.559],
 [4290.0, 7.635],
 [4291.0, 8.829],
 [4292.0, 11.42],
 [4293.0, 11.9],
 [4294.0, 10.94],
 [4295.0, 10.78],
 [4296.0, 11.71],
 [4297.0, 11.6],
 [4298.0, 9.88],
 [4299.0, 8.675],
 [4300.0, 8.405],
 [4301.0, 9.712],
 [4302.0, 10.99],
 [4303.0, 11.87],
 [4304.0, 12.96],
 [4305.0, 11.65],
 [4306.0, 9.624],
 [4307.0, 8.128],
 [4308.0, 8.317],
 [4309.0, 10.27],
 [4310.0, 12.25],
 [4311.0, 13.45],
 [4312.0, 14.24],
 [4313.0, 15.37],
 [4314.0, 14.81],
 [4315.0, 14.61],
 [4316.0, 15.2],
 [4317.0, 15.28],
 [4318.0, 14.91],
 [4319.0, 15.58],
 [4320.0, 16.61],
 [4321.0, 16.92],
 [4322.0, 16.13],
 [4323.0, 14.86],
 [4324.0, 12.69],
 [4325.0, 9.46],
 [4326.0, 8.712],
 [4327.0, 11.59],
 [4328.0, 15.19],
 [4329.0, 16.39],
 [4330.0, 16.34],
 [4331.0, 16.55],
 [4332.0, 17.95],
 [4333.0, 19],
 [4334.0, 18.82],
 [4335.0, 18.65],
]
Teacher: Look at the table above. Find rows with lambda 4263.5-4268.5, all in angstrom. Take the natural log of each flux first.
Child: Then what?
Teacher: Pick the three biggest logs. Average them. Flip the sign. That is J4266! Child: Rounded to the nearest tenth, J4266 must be -2.6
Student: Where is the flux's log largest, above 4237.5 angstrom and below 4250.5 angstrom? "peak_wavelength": 4245.0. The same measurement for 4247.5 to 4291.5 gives 4265.0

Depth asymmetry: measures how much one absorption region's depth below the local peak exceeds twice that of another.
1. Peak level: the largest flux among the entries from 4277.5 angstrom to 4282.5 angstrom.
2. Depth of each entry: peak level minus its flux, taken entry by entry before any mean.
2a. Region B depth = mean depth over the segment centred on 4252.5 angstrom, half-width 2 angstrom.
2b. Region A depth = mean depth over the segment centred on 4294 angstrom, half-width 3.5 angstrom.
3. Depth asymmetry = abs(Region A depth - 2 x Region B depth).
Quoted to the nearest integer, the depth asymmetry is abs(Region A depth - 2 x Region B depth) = 10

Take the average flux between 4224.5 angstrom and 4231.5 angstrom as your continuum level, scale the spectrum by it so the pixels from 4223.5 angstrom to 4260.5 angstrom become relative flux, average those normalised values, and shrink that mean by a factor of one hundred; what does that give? 0.022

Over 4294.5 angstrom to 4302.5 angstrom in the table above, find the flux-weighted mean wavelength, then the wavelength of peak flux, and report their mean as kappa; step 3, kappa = 4297.2 angstrom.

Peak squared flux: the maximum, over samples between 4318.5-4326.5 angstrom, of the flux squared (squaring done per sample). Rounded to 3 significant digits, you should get 286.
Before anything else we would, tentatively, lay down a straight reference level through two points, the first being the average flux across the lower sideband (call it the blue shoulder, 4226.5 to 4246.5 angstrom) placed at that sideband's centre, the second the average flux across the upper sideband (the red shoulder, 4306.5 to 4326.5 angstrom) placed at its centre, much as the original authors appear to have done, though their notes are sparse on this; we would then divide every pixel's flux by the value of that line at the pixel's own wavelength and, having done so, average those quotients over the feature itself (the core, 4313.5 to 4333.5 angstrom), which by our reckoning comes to 1.09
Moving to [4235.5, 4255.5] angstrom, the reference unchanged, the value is 1.05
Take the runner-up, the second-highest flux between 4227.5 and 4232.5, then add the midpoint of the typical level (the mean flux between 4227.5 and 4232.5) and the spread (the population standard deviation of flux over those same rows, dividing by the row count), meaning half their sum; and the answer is 13.0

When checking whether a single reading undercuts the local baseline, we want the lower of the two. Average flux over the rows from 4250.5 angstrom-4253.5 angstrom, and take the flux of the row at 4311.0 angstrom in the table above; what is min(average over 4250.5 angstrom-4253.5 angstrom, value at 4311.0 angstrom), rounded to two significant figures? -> 8.0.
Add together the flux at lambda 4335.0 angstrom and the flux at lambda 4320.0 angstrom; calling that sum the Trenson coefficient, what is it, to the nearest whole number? 35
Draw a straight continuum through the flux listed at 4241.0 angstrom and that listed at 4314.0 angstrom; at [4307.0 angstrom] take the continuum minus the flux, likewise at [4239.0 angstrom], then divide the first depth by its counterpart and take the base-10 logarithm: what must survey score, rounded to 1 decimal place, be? 1.5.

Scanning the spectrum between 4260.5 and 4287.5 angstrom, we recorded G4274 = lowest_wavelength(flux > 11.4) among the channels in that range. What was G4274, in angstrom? 4262.0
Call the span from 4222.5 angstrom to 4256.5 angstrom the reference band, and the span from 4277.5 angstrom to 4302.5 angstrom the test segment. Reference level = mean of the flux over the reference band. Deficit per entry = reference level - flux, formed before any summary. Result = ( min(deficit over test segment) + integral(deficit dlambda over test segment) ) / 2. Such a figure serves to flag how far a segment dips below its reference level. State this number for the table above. -31.0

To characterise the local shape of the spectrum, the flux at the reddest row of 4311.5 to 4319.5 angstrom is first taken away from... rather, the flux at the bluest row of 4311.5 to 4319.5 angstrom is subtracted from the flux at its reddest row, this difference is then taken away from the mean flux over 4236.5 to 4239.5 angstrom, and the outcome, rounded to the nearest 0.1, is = 10.0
